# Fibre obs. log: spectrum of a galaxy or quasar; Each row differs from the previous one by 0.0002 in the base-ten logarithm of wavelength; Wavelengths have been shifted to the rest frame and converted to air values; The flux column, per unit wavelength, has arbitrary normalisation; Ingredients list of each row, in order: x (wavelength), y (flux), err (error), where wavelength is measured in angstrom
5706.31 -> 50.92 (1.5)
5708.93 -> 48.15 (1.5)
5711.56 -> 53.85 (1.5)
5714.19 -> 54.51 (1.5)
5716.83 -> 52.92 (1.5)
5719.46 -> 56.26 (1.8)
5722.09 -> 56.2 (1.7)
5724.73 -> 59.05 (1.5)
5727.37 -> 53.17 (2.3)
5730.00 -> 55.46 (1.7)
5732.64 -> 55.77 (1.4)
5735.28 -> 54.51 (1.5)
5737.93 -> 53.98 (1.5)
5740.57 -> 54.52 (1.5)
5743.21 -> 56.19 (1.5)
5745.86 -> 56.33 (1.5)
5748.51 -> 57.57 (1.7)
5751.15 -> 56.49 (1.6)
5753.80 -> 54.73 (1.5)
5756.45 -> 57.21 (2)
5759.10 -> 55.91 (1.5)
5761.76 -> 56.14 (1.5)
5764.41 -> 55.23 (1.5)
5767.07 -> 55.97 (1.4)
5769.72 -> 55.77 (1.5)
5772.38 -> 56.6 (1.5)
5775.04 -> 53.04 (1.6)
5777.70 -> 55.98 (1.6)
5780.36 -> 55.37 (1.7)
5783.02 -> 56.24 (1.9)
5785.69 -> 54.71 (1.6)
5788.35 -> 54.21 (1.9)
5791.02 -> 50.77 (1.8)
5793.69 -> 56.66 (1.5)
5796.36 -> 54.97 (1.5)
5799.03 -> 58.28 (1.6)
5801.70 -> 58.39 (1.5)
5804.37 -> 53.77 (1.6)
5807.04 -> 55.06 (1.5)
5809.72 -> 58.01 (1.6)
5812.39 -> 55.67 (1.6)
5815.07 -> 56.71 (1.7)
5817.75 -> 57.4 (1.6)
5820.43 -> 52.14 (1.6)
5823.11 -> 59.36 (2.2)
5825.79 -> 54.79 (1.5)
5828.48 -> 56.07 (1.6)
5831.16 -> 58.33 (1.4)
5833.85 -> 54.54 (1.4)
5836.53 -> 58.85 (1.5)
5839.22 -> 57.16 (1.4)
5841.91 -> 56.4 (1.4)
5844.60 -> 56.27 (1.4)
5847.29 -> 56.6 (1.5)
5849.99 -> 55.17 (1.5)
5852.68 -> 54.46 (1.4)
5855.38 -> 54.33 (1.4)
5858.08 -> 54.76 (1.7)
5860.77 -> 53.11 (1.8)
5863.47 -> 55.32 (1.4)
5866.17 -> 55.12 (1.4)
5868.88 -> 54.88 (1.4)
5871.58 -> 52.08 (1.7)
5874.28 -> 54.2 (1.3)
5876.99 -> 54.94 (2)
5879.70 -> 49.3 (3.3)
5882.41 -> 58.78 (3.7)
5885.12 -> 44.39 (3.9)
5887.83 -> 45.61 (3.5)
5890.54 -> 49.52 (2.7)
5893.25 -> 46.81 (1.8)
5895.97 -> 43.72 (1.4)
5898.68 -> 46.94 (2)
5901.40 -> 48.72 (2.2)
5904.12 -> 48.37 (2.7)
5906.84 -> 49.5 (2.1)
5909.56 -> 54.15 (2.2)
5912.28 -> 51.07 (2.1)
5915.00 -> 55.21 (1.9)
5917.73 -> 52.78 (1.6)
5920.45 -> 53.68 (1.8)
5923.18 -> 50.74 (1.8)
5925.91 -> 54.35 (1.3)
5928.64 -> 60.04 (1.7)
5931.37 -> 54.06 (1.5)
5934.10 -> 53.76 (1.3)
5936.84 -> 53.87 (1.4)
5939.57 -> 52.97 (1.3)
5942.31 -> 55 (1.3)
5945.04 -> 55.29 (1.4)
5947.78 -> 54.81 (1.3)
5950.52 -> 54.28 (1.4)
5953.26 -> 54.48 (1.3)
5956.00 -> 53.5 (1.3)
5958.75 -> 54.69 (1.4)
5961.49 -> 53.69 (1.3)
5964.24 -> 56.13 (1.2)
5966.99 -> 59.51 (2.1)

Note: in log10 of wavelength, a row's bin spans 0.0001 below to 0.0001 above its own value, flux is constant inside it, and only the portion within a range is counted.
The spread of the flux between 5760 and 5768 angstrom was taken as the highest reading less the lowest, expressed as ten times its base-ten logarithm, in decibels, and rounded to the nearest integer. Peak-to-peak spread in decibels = 0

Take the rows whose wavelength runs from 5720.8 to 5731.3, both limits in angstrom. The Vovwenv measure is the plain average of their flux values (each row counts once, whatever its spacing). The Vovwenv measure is 56.0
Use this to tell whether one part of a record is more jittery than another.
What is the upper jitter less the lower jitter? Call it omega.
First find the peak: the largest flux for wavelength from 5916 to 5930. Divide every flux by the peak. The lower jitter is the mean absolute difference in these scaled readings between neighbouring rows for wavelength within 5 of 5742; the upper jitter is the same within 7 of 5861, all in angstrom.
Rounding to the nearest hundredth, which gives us 0.01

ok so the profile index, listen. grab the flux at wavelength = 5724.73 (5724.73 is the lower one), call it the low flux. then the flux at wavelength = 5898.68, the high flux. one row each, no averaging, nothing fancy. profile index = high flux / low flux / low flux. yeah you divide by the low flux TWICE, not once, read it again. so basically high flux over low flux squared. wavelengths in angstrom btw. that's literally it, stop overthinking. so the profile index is 0.0135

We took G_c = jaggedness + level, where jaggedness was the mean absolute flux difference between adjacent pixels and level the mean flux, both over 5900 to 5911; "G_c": 52.2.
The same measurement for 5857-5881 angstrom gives 55.7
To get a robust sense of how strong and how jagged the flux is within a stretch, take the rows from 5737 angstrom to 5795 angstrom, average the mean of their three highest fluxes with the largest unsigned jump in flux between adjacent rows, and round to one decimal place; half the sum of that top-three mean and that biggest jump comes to 31.5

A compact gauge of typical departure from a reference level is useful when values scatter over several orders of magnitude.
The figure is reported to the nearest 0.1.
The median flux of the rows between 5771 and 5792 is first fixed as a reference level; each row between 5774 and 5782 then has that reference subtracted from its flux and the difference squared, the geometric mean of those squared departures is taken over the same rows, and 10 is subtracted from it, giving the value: -9.3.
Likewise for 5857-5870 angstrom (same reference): -9.9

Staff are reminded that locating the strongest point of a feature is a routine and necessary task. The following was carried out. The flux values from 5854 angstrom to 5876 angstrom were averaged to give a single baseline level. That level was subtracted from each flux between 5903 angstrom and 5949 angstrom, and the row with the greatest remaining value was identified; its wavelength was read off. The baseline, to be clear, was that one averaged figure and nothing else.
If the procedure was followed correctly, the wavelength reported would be 5928.64 angstrom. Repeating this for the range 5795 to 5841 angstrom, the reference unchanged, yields 5823.11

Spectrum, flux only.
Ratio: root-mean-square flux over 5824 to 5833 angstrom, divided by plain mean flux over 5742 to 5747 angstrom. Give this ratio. 1.00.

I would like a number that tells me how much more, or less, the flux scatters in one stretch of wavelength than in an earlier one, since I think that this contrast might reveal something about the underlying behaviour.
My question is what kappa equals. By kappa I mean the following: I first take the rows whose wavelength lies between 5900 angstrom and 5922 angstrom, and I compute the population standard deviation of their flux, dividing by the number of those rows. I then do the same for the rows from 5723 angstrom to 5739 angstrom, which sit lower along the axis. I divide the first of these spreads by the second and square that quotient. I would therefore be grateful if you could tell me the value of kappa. 1.7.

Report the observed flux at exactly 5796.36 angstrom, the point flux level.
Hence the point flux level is 54.97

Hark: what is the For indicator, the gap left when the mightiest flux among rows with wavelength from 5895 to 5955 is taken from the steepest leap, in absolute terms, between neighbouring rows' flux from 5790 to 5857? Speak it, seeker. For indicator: -52.8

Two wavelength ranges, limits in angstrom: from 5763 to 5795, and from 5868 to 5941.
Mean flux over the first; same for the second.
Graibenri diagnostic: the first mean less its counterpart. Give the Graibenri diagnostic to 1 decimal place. 3.4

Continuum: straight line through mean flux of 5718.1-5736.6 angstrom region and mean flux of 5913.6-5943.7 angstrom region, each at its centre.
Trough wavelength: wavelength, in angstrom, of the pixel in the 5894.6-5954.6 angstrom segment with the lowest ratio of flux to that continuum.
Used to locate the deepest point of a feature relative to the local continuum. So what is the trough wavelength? 5895.97 angstrom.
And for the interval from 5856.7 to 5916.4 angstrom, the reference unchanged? 5895.97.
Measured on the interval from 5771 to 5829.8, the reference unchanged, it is 5791.02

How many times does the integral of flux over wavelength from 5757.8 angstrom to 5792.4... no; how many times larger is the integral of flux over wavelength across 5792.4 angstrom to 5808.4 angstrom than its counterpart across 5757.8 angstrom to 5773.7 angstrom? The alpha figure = 1.01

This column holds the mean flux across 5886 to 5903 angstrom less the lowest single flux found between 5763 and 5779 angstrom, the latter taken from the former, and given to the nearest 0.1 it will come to -6.2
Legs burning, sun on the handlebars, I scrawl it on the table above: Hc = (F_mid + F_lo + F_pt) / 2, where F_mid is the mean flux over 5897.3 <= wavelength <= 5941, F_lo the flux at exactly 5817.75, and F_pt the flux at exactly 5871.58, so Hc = 81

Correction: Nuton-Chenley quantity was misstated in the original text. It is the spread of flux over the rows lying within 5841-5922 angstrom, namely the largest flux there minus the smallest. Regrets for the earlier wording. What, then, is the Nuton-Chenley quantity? 15.1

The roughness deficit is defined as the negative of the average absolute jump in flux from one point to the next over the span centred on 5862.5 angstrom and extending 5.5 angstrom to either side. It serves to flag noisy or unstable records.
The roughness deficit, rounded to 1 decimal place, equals -1.4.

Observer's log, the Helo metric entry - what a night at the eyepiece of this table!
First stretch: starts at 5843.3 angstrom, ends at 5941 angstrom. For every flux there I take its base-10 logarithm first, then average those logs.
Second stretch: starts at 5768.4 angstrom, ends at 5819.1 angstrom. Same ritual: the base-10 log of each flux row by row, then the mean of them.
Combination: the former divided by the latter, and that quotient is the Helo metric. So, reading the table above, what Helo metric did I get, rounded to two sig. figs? 0.98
